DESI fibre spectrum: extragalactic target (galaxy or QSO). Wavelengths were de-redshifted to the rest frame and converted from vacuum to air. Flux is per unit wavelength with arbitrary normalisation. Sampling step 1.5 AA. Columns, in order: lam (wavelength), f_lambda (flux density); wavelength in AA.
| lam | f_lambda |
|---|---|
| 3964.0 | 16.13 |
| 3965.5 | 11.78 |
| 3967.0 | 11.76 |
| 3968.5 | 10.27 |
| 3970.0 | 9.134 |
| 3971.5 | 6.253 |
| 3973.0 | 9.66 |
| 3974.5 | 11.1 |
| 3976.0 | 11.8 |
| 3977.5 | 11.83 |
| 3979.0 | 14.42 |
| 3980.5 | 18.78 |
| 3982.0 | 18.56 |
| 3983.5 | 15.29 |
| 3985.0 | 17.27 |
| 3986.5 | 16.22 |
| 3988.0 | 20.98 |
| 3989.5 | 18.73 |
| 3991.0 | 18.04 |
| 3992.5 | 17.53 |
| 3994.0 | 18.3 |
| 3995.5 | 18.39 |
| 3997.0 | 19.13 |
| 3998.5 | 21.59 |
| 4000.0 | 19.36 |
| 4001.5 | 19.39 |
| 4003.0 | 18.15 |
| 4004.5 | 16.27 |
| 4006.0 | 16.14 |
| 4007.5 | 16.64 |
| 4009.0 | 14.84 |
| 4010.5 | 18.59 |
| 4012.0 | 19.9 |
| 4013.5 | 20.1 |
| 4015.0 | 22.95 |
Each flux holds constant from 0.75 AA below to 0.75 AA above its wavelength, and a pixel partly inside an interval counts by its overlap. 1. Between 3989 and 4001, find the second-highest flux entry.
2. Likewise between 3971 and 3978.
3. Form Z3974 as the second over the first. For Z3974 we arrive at 0.61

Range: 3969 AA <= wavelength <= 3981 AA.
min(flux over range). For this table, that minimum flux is 6.253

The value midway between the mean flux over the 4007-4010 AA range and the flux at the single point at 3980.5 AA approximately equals 17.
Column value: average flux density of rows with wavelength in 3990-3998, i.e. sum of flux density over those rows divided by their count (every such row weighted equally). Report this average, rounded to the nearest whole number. 18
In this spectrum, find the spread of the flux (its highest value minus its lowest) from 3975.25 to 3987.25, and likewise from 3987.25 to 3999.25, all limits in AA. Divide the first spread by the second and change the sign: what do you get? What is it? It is -1.7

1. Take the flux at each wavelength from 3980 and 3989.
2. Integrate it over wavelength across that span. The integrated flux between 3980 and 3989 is 161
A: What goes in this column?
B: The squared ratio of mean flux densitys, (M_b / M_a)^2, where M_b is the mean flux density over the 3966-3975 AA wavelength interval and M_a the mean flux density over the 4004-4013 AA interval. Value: 0.32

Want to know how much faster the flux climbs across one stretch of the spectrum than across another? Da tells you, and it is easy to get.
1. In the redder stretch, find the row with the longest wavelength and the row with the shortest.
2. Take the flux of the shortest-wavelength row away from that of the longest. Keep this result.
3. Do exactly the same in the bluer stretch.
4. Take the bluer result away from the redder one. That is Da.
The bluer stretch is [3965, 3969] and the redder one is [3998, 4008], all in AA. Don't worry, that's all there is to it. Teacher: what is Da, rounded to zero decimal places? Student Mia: -3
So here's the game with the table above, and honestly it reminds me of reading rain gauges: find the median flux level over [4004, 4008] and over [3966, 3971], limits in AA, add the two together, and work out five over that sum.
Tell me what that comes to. 0.188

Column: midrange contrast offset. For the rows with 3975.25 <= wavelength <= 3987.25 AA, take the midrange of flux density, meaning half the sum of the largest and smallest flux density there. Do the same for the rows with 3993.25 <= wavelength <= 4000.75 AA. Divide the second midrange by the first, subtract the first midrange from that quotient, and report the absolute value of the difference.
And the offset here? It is 14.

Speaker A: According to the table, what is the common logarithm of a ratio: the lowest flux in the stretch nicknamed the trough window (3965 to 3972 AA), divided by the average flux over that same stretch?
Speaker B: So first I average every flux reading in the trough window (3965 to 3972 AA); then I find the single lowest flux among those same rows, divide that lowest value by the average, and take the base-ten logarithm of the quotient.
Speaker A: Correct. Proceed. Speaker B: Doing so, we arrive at -0.20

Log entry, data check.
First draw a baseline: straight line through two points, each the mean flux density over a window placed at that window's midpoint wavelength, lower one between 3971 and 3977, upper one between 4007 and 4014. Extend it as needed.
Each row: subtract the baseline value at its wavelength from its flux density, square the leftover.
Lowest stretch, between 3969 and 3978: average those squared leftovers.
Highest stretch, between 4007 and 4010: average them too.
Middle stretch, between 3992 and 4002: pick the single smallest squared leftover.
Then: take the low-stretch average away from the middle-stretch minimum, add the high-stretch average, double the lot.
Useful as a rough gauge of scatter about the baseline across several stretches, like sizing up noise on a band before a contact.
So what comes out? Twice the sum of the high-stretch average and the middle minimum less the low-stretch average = 27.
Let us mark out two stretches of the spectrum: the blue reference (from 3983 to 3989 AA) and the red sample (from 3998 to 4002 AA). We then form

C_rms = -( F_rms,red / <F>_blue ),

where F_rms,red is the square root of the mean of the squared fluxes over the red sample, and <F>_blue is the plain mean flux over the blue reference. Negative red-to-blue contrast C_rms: -1.15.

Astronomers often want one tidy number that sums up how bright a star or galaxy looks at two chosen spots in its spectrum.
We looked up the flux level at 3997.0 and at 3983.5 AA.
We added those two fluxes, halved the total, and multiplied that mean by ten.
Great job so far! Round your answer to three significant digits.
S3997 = 172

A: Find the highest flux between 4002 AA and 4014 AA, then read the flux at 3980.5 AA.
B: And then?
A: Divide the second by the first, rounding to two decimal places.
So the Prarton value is 0.93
